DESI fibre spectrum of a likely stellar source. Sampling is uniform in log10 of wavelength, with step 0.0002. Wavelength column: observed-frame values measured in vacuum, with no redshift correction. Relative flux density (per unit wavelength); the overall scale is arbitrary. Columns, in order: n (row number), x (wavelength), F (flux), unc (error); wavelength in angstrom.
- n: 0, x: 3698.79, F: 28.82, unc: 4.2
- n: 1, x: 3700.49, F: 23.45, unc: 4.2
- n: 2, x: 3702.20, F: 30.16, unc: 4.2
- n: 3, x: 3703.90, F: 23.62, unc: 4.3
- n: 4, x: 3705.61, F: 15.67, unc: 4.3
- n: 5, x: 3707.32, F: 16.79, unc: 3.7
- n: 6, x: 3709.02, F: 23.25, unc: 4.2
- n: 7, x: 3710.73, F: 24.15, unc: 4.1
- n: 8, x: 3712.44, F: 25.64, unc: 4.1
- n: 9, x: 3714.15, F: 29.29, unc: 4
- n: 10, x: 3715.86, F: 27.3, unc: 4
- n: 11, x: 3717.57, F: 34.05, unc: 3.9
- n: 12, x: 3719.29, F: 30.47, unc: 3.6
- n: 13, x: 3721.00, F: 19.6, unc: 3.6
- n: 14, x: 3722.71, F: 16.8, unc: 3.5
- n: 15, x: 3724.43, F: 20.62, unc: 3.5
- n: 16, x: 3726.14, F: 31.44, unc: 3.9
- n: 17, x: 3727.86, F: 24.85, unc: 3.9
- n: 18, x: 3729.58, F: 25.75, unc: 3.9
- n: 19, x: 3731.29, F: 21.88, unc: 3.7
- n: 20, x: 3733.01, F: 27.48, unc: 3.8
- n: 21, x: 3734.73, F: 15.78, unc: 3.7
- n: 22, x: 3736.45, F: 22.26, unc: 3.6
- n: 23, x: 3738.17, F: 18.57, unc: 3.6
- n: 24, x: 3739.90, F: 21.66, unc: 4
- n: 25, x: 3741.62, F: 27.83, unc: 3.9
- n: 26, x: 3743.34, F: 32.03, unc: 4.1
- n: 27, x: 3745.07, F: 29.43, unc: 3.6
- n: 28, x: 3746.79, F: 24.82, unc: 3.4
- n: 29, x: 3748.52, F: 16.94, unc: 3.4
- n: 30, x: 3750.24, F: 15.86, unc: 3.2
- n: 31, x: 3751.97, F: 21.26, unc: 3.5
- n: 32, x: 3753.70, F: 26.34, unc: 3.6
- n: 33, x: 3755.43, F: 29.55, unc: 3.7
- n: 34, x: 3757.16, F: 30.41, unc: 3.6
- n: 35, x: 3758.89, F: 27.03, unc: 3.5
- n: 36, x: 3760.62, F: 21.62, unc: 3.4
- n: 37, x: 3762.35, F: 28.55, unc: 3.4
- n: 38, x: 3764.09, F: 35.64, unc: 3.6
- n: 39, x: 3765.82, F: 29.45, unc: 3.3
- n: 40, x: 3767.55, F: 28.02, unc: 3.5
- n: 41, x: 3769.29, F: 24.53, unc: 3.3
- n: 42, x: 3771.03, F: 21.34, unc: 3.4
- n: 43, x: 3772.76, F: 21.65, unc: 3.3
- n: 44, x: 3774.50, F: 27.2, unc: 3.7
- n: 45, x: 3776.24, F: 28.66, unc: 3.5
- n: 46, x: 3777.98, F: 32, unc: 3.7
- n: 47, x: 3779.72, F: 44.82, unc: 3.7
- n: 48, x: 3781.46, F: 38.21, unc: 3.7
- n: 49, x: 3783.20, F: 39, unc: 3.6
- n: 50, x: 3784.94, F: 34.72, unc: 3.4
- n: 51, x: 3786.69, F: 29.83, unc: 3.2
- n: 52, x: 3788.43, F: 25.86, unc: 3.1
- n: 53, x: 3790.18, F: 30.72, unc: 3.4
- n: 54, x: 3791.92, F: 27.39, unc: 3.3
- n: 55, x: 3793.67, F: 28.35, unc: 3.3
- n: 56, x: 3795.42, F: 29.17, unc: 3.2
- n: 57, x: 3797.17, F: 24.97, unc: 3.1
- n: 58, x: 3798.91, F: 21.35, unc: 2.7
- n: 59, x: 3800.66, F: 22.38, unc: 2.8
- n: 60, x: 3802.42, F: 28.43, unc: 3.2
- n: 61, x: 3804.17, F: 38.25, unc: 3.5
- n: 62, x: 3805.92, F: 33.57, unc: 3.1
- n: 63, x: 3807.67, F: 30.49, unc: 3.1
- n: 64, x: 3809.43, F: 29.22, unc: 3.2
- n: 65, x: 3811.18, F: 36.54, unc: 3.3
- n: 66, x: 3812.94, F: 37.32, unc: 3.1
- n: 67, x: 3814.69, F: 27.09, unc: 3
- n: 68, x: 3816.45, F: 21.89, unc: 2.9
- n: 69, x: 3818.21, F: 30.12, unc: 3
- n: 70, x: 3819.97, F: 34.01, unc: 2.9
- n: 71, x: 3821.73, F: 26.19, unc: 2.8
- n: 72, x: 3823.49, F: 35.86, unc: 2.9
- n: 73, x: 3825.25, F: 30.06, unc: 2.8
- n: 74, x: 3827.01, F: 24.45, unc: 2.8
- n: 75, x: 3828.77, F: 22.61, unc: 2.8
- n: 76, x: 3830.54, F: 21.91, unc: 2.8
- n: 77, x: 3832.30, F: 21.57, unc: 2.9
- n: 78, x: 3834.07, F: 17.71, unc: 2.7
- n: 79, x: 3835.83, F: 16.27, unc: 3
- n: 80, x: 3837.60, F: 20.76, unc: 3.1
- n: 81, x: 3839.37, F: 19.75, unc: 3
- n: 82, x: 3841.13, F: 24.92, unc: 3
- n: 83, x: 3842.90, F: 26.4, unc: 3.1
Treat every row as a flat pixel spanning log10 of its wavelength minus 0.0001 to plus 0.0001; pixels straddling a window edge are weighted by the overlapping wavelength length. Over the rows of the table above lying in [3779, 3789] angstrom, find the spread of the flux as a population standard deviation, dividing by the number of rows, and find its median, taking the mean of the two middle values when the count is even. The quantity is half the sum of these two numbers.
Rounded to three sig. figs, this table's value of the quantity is 21.3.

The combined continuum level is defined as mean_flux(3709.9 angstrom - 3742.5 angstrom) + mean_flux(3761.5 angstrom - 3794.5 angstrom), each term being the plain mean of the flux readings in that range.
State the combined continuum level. 54.8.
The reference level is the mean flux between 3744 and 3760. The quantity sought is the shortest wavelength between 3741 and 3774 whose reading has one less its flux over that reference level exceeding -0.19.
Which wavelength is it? 3741.62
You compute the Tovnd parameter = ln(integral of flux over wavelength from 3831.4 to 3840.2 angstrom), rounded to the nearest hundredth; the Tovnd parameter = 5.13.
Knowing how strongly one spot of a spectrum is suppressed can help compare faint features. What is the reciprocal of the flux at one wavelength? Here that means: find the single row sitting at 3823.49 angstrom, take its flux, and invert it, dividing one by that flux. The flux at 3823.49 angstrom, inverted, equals 0.028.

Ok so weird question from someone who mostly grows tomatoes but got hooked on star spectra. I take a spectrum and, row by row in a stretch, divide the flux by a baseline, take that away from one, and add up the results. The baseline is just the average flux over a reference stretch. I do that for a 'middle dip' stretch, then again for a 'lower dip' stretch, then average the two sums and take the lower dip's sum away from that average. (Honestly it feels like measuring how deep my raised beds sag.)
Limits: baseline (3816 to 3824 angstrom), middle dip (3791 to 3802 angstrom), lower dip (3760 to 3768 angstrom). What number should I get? 0.33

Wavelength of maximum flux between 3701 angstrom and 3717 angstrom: 3702.20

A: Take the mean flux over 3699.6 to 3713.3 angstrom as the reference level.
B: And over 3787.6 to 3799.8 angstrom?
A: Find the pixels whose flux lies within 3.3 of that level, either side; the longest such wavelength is 3798.91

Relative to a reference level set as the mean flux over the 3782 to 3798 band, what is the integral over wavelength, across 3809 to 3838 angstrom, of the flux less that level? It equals -100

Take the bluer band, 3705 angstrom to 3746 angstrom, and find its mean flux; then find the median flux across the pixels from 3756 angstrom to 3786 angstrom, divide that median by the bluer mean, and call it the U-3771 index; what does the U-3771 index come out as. 1.18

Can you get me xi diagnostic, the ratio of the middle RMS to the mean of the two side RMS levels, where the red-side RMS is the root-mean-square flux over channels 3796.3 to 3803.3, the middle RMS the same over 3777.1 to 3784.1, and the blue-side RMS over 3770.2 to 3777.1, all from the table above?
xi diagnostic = 1.57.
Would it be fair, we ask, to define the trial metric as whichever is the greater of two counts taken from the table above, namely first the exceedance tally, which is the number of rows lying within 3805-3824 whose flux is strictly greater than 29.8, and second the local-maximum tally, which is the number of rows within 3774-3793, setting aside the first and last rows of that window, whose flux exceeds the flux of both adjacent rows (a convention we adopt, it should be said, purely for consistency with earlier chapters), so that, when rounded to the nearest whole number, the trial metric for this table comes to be 7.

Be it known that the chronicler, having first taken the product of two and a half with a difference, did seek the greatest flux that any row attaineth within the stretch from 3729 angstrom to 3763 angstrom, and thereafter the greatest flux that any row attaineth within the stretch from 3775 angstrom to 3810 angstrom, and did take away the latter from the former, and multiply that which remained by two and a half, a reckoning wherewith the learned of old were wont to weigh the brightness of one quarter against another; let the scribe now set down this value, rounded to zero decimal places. -32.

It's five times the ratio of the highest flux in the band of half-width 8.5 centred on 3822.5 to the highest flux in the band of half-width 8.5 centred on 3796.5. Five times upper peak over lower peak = 4.7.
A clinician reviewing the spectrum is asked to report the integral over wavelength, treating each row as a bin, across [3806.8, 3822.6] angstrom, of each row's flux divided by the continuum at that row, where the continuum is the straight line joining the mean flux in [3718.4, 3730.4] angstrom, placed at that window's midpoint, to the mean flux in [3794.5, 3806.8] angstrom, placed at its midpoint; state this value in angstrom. 16.5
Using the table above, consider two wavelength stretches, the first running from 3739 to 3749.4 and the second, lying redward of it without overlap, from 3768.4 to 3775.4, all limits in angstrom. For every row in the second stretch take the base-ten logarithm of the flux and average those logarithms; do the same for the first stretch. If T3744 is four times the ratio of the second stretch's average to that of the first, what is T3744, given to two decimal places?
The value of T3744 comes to 3.93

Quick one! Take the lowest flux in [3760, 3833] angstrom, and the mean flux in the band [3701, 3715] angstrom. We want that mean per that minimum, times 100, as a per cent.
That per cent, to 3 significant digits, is 110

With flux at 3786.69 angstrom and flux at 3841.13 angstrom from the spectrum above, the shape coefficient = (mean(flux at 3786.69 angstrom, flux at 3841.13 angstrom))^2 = 749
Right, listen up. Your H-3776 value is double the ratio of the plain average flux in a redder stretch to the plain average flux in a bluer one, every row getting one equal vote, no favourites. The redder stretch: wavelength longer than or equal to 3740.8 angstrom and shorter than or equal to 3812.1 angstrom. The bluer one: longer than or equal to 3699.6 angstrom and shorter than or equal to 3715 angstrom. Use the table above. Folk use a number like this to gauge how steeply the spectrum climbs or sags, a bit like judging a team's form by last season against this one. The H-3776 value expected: 2.43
